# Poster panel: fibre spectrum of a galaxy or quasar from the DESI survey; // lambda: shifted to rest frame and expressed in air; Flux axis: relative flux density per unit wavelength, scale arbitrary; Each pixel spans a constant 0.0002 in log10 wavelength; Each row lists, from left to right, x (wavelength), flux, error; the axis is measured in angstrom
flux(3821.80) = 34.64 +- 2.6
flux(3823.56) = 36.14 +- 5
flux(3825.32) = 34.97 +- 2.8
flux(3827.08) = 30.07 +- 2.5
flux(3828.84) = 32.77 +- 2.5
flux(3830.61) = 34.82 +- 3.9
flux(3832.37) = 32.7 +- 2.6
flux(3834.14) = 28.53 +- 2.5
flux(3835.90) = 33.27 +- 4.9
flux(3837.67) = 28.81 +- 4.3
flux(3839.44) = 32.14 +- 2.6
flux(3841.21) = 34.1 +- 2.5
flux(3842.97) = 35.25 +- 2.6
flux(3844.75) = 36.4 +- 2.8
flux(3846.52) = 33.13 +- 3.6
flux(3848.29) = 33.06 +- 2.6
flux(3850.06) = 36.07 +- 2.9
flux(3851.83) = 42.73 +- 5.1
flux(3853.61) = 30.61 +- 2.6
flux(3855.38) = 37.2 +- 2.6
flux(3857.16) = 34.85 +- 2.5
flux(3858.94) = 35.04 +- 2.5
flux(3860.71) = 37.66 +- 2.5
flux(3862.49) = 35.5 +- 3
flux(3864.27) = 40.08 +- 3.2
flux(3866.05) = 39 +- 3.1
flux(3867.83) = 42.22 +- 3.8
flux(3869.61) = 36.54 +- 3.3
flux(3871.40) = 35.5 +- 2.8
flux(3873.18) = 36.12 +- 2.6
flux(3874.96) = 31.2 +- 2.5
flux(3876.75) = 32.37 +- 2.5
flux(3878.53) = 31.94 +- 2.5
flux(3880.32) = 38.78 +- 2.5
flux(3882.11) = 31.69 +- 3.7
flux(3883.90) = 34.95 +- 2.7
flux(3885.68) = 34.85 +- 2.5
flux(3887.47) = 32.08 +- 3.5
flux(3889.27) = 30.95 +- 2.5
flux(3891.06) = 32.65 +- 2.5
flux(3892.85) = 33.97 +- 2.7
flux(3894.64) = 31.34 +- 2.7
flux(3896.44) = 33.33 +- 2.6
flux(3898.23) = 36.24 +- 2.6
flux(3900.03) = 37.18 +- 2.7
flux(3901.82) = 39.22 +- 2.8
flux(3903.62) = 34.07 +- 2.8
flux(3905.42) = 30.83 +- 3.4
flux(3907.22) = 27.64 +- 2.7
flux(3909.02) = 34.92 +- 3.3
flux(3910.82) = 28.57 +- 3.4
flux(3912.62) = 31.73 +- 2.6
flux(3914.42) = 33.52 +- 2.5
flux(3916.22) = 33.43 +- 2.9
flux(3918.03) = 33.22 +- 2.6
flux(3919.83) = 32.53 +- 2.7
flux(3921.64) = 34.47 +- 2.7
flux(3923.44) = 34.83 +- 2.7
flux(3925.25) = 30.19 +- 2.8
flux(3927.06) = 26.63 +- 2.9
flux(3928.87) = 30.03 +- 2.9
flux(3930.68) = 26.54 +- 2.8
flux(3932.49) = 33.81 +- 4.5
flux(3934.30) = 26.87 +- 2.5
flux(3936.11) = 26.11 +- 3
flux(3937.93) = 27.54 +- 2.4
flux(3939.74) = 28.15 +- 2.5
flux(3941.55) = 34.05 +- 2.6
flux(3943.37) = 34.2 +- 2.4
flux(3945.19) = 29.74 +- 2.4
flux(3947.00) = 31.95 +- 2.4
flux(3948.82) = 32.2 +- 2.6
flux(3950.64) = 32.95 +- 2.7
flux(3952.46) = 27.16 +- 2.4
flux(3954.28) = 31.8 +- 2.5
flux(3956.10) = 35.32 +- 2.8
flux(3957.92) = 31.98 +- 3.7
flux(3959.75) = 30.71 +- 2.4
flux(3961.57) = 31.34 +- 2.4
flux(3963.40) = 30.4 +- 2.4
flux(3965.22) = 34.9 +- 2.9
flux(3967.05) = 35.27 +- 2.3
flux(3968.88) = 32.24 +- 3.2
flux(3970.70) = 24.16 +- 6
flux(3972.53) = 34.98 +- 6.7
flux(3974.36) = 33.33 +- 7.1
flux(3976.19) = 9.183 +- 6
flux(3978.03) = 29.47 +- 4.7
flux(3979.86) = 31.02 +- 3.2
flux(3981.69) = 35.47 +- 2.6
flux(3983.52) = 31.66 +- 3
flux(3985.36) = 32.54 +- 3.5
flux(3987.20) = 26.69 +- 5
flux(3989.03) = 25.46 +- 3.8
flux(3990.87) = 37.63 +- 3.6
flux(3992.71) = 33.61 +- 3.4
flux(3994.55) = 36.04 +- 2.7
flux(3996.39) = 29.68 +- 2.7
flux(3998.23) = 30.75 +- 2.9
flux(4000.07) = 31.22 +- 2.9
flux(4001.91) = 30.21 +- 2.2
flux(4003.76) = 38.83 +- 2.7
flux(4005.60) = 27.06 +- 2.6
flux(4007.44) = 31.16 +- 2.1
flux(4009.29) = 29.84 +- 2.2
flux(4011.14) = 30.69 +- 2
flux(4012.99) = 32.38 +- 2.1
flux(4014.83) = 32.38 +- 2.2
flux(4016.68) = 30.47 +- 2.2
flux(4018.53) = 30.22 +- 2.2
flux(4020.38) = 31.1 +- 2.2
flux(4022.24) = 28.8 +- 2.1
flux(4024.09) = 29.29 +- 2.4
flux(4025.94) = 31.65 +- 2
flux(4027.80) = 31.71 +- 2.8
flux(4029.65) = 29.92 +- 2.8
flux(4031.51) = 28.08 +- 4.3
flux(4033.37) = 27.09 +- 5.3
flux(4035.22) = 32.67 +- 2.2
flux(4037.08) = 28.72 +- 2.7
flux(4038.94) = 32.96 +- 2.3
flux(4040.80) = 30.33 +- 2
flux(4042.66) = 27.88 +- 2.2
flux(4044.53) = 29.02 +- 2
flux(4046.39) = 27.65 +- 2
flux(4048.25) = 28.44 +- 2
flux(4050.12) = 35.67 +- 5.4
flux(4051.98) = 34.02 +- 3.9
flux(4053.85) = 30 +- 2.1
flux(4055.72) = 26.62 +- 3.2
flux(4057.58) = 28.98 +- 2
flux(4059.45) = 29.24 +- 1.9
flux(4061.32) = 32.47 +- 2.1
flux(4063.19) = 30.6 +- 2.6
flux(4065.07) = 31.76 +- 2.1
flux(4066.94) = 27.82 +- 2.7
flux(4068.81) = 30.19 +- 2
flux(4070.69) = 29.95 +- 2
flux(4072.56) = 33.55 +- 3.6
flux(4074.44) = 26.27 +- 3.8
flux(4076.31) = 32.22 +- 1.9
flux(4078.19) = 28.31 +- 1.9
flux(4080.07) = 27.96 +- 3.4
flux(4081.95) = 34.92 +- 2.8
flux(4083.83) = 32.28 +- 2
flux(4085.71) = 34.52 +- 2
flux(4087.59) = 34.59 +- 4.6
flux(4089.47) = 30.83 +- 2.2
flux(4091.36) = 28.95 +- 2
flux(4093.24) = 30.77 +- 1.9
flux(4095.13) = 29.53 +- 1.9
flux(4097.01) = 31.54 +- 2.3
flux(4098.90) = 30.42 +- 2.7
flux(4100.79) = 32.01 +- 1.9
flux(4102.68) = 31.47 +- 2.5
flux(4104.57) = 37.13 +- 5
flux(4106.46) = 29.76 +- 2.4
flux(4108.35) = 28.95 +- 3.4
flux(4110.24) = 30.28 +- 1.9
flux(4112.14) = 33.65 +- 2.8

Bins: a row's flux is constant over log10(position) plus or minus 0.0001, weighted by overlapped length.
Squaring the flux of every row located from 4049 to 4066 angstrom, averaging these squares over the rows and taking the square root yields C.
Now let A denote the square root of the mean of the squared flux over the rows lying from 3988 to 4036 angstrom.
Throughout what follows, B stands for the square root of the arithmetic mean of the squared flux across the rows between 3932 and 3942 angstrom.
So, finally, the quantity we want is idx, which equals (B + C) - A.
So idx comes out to 30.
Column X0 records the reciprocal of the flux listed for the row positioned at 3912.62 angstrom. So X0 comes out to 0.0315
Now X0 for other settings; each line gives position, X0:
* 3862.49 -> 0.0282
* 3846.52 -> 0.0302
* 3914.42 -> 0.0298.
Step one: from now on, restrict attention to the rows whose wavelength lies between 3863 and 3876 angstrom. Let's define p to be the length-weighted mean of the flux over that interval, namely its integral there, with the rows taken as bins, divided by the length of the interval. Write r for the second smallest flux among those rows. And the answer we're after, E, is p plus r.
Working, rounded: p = 37.1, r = 35.5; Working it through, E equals 73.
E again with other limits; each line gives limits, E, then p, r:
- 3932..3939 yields 55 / 28.3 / 26.87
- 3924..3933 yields 56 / 29.4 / 26.63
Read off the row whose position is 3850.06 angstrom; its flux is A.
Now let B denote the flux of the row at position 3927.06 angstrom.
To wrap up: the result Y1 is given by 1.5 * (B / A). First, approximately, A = 36.07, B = 26.63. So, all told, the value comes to 1.11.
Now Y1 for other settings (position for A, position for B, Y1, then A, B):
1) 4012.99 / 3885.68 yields 1.61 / 32.38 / 34.85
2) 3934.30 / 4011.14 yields 1.71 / 26.87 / 30.69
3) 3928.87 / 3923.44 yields 1.74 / 30.03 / 34.83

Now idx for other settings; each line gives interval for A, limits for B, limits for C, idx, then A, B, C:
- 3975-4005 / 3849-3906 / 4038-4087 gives 35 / 31.3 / 35.4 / 30.6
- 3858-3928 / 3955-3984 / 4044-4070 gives 27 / 34.2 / 31.3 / 30.3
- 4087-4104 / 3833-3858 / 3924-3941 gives 32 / 31.2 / 34.2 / 28.5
